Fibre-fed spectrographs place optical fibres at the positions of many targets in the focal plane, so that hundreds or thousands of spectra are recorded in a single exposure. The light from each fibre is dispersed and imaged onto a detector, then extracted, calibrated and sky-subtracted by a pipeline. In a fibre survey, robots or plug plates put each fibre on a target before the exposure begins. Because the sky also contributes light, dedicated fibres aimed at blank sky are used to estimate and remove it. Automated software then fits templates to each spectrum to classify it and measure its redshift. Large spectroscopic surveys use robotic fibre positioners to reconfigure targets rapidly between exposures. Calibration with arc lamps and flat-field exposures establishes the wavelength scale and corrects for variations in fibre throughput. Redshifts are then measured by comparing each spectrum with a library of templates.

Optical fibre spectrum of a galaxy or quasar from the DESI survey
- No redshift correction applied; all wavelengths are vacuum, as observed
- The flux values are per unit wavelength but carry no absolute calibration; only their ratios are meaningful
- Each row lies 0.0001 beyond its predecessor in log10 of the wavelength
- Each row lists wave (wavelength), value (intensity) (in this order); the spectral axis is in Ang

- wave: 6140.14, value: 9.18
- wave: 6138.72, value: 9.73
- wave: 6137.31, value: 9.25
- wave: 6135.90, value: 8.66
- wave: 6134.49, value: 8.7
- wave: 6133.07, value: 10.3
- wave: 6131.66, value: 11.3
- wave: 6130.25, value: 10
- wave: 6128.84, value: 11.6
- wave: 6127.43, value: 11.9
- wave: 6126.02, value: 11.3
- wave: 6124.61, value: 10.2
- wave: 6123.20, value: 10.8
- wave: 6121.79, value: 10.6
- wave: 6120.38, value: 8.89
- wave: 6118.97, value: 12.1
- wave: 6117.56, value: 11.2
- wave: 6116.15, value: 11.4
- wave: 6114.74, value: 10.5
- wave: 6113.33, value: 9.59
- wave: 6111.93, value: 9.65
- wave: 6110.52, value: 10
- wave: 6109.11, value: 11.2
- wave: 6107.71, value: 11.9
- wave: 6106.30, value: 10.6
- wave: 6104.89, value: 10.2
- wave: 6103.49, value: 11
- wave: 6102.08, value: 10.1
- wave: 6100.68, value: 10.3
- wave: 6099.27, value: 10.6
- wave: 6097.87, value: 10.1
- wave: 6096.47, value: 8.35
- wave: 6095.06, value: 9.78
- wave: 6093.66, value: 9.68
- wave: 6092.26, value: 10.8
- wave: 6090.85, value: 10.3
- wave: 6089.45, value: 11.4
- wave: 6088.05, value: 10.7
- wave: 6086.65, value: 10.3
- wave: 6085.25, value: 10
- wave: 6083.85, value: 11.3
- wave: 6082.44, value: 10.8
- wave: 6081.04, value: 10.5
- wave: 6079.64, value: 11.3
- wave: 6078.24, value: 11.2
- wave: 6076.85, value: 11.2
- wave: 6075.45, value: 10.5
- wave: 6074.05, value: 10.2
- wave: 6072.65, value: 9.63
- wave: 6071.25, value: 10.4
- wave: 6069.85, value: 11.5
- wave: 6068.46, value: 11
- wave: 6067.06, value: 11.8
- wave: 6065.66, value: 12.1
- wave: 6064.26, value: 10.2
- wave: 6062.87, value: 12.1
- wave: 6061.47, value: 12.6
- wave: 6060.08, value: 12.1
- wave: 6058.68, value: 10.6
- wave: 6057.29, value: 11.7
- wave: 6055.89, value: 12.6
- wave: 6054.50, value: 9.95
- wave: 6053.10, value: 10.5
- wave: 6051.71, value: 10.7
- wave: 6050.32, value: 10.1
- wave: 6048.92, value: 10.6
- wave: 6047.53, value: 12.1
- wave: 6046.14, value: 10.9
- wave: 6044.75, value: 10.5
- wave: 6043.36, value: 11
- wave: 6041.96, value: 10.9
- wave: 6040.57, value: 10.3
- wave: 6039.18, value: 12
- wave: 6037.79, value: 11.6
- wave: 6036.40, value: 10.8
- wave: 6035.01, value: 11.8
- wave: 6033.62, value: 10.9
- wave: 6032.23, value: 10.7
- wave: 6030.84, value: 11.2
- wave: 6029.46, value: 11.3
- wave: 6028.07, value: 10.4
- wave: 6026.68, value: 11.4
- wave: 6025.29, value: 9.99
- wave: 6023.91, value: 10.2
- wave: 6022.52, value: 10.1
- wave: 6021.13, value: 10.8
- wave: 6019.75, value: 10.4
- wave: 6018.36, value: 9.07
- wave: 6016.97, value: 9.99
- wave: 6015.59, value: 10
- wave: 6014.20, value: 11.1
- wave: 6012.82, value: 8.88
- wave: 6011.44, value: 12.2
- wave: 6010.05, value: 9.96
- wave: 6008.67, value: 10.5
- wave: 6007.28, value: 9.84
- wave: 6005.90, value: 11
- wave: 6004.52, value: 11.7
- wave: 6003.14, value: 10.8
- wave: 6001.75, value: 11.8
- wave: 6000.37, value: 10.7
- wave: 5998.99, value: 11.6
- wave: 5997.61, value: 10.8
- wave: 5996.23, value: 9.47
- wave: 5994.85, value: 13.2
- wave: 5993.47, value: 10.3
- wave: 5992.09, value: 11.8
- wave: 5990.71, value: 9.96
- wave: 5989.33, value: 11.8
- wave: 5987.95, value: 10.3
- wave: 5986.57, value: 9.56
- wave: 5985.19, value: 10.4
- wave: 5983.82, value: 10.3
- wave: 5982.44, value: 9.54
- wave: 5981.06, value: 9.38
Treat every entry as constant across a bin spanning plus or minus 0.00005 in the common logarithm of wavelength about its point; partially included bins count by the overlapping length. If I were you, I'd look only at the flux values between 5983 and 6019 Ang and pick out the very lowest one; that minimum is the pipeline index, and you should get 8.88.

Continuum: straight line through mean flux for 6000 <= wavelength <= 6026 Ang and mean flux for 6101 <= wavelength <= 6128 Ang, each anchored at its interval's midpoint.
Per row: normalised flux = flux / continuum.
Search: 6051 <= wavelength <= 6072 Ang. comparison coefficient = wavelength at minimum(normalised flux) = 6054.50 Ang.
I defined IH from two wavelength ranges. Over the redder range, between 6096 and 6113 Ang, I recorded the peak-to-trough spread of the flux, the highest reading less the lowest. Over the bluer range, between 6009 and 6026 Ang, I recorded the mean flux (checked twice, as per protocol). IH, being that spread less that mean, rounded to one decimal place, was -6.7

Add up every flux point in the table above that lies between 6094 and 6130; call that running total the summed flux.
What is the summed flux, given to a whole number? 264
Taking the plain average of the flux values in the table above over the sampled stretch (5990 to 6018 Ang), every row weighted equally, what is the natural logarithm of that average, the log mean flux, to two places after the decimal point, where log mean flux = 2.38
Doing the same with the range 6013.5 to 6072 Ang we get 2.39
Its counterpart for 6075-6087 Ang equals 2.38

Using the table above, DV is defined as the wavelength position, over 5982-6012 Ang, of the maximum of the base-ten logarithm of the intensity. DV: 5994.85 Ang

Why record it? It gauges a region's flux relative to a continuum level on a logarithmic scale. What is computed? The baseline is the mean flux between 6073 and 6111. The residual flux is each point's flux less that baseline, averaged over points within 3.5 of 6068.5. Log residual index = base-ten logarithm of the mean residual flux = -0.1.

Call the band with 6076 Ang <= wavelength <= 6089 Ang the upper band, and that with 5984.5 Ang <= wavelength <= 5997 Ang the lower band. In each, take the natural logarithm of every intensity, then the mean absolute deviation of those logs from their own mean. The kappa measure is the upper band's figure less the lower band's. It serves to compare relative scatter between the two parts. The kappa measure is -0.054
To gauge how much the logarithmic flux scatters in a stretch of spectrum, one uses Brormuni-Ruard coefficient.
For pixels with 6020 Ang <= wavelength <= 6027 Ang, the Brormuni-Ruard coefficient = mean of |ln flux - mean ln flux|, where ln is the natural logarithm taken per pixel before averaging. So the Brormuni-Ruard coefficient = 0.045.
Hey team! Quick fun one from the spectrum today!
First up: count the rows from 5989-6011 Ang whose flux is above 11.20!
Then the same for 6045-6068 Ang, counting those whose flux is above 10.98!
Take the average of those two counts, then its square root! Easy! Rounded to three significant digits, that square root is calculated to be 2.65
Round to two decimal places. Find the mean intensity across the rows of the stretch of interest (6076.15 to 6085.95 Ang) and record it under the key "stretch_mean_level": 10.90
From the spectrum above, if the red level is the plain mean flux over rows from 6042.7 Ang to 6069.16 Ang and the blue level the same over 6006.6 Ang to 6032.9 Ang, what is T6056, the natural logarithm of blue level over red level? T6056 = -0.07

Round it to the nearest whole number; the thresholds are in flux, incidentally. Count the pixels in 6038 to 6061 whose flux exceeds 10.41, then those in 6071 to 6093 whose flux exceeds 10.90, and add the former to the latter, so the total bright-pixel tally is 18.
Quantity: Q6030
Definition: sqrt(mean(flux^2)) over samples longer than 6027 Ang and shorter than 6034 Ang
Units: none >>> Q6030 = 10.9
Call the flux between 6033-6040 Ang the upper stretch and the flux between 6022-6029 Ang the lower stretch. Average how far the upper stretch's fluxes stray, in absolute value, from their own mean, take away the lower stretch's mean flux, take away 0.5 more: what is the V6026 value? -10.5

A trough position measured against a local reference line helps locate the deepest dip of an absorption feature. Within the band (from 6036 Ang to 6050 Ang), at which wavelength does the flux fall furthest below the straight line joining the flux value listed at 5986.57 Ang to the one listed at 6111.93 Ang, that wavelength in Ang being 6040.57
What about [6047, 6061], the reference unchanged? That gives 6054.50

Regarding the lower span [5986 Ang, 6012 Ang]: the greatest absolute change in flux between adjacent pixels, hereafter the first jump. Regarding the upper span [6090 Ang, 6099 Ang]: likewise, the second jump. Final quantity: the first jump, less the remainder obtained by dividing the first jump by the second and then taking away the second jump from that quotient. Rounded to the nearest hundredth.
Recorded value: 3.35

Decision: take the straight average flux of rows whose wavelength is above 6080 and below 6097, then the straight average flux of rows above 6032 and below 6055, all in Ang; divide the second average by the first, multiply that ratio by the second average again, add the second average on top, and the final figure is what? 22.4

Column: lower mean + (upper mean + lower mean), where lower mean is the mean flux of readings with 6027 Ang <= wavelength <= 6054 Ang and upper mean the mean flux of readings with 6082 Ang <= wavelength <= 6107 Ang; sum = 32.3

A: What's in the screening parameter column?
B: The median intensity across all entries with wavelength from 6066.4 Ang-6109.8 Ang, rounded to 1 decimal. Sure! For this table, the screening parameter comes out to 10.6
